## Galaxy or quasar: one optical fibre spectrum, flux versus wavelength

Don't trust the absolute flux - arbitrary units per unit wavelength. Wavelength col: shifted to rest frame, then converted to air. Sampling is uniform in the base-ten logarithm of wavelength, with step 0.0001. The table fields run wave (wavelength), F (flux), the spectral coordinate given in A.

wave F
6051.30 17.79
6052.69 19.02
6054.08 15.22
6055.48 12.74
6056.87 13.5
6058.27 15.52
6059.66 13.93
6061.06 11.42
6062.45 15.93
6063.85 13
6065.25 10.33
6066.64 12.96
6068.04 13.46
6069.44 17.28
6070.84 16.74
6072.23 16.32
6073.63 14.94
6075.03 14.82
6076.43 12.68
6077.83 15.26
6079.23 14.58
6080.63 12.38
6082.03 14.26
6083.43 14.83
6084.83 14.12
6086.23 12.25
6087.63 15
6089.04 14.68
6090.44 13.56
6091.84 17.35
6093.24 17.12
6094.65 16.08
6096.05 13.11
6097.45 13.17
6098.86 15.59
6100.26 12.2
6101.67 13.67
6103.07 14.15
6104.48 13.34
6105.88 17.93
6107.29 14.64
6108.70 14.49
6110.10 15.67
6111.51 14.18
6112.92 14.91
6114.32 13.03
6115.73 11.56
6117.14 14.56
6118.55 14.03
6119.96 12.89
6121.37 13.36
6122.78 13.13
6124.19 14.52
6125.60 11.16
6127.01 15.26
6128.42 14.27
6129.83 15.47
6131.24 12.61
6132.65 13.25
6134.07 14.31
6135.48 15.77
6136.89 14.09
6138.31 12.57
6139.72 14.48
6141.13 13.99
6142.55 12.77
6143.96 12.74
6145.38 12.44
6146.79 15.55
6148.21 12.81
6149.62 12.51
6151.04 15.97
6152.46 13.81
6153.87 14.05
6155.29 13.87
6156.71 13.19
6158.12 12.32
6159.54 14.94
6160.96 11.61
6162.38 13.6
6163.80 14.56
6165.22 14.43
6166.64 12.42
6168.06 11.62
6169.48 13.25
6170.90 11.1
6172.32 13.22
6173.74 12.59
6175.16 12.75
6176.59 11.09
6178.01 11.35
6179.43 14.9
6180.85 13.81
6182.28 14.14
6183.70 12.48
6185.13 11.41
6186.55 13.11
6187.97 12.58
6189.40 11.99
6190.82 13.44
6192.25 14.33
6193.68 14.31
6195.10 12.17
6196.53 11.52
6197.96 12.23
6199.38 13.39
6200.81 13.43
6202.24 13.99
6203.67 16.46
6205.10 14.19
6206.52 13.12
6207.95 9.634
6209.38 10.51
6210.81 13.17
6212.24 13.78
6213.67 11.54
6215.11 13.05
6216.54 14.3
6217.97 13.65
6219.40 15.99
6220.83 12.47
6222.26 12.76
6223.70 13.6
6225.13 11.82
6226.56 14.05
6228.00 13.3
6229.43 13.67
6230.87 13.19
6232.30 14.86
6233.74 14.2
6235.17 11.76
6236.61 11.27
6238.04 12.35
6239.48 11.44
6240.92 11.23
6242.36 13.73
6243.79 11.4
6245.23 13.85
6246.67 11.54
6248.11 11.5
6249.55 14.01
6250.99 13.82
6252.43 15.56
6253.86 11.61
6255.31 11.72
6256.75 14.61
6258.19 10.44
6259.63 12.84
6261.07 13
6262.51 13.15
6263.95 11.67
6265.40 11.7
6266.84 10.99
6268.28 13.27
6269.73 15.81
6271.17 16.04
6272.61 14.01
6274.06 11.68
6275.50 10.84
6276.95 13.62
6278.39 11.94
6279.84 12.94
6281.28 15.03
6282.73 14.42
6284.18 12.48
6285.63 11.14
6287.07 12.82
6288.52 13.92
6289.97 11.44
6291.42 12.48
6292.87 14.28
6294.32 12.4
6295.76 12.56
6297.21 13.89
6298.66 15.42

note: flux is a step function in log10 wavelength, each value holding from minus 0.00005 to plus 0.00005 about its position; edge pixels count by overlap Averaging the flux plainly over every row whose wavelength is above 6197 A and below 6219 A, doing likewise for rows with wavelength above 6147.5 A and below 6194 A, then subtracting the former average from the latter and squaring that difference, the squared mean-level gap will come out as 0.00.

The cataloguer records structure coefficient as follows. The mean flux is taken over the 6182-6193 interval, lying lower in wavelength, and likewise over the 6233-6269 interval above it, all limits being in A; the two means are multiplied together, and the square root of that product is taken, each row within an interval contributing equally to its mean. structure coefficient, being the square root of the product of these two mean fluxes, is 12.7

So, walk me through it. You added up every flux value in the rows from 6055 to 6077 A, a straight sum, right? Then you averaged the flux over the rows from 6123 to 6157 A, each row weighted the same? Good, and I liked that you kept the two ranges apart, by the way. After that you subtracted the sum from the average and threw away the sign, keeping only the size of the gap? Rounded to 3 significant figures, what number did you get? 212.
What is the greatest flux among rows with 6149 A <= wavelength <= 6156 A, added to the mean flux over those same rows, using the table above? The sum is 30.0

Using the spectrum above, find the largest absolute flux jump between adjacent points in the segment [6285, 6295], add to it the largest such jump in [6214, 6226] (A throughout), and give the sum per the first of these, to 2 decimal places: 2.42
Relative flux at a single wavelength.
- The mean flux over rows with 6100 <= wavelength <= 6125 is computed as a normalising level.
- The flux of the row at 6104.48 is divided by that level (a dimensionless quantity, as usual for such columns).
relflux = 0.95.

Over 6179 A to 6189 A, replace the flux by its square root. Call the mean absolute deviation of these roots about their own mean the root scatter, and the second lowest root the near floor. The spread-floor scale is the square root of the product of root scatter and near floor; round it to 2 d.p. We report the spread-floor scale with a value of 0.67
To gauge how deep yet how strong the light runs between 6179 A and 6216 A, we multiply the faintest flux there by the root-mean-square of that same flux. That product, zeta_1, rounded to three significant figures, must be 126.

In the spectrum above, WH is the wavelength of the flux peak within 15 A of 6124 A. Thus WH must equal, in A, 6135.48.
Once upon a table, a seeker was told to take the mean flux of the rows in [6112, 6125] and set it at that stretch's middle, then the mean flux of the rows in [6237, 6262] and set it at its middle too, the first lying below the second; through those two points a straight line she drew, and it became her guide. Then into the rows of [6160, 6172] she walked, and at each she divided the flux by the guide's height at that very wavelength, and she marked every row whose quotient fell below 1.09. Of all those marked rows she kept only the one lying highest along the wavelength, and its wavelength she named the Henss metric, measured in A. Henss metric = 6170.90 A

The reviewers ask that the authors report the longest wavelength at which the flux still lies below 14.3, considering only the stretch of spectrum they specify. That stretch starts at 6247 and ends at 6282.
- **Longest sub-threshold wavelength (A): 6279.84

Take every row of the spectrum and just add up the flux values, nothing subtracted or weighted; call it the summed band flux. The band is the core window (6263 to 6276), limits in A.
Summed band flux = 116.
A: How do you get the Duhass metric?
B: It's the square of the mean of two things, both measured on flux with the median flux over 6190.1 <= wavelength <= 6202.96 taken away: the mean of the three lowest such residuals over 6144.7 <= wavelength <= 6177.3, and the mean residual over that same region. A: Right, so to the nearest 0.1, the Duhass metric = 1.4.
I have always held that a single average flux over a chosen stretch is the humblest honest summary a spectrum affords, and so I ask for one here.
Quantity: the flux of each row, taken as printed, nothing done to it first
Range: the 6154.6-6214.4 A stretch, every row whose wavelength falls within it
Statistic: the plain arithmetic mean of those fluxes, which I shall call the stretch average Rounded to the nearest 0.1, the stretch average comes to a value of 12.9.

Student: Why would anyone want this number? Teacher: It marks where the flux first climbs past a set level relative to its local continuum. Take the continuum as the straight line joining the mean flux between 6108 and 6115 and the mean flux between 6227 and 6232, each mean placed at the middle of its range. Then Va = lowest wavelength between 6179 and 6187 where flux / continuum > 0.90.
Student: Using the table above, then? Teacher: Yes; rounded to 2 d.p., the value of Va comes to 6179.43 A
